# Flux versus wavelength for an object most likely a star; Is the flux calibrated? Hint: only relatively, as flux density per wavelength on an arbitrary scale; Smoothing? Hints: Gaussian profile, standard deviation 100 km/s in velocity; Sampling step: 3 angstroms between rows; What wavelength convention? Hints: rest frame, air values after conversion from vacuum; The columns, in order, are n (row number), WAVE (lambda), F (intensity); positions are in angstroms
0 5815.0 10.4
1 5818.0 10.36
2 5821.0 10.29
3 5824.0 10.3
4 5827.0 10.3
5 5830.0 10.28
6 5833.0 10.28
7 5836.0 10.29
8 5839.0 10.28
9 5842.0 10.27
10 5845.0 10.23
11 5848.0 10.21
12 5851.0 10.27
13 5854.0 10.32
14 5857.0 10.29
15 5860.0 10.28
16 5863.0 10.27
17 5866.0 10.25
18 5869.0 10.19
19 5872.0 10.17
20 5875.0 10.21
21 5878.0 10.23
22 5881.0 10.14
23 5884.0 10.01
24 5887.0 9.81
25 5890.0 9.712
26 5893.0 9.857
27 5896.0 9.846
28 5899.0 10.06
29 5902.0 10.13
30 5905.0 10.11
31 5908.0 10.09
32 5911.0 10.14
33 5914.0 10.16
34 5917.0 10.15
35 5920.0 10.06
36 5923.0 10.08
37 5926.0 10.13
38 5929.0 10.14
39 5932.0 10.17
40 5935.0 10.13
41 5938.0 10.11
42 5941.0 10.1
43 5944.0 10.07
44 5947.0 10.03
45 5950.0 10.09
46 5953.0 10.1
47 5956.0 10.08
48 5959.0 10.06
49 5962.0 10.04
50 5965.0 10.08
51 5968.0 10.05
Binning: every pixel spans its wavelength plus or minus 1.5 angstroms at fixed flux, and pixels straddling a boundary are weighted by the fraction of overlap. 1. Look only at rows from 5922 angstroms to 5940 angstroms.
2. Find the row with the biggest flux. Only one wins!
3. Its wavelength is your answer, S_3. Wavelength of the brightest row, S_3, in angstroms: 5932.0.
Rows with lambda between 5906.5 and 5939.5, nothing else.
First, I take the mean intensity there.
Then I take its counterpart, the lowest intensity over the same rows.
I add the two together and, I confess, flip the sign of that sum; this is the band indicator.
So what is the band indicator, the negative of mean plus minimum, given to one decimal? -20.2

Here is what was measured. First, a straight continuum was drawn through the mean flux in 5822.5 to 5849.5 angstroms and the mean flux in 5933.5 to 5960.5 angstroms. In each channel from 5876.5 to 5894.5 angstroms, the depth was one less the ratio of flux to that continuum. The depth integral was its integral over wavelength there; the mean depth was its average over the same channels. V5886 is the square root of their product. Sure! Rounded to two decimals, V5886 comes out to 0.10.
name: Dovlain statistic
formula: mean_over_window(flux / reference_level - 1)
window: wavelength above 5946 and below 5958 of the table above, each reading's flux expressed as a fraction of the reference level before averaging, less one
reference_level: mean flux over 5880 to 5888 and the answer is 0.009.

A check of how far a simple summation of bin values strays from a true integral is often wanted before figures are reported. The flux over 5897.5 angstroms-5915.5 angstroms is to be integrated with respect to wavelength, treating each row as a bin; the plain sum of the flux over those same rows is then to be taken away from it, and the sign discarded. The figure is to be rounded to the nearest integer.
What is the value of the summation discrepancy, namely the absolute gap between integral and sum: 121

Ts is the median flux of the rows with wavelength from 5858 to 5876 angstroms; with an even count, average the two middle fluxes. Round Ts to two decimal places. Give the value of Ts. 10.23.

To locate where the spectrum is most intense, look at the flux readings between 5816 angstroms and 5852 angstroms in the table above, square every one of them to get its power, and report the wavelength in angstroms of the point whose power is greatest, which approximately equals 5818.0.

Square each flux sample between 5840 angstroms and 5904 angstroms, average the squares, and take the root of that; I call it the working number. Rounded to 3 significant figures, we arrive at 10.1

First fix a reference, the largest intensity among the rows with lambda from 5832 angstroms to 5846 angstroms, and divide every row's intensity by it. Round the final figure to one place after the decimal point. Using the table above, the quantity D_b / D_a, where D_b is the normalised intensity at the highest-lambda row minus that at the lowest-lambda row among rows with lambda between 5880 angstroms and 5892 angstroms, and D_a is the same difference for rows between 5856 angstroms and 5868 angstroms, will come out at 10.7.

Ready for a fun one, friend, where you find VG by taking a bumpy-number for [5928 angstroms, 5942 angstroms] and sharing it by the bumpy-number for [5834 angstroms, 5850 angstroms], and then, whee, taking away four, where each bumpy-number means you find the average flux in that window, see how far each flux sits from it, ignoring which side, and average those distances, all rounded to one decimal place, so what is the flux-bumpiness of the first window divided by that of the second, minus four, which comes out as -3.3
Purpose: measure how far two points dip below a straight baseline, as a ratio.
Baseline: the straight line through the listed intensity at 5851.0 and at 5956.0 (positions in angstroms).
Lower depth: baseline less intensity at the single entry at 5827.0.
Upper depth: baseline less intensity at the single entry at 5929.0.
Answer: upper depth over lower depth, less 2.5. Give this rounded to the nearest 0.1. -3.3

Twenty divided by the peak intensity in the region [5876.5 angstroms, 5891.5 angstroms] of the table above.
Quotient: 1.96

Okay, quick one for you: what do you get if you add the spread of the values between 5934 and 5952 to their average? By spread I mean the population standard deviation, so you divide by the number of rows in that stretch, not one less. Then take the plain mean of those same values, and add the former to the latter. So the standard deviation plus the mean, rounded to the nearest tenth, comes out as 10.1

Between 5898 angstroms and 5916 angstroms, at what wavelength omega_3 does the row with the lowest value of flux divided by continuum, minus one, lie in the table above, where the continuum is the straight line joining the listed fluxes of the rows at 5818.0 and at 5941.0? 5899.0 angstroms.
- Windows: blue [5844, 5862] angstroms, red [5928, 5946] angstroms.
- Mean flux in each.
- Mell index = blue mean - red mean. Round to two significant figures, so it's 0.15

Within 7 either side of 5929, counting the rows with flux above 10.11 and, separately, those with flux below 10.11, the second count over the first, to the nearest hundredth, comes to 0.25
